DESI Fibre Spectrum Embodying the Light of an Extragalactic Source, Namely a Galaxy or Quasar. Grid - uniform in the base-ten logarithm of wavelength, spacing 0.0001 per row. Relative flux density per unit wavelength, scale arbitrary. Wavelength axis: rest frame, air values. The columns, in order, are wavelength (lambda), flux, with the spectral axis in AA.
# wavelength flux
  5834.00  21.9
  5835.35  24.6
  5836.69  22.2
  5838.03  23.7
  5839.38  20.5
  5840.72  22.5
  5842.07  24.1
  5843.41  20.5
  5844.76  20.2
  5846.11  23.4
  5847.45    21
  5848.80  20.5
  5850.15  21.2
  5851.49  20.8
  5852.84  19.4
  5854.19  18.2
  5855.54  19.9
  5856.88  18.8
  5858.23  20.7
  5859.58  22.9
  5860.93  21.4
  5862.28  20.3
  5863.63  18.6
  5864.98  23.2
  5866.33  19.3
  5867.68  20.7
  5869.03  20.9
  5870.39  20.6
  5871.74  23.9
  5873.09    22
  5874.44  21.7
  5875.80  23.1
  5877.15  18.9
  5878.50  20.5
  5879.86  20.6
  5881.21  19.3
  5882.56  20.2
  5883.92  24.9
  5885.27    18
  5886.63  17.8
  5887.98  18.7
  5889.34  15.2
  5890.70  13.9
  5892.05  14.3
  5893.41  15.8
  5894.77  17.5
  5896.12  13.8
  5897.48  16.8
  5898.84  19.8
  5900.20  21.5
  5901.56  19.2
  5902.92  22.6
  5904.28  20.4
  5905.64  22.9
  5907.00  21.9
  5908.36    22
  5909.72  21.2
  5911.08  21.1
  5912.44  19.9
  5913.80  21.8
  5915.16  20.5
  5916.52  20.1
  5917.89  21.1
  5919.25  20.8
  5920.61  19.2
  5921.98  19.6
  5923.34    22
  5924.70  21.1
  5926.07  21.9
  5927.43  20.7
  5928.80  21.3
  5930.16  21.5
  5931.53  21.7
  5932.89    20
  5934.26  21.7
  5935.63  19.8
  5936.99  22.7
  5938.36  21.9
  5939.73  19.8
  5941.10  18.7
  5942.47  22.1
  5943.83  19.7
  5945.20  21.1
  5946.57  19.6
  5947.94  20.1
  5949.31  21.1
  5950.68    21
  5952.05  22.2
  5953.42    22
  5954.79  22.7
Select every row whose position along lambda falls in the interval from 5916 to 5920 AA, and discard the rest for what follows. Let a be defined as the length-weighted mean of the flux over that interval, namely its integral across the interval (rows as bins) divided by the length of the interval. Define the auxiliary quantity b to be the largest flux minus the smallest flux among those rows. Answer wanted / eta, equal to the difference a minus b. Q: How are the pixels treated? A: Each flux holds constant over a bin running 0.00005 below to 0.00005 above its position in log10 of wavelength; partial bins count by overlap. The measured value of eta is 20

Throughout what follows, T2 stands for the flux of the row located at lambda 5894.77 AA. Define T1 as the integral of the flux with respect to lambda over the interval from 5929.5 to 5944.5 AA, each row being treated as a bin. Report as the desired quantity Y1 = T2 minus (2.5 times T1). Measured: -765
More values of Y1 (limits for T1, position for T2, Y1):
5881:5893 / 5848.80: -517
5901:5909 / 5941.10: -412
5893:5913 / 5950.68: -970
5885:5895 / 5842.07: -383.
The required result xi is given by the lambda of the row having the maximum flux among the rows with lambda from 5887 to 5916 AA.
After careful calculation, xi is 5905.64 AA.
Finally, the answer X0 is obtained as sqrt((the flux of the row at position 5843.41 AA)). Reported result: 4.53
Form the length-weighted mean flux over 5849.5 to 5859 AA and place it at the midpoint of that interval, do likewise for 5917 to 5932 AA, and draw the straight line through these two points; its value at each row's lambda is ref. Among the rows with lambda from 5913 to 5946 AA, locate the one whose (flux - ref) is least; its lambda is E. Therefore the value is 5941.10 AA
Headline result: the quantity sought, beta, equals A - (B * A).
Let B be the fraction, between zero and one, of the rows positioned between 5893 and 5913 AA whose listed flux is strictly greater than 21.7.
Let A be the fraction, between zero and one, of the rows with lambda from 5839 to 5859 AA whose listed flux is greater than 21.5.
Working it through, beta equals 0.147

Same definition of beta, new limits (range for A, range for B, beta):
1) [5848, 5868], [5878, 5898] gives 0.124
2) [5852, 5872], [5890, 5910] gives 0.147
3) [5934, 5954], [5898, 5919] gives 0.267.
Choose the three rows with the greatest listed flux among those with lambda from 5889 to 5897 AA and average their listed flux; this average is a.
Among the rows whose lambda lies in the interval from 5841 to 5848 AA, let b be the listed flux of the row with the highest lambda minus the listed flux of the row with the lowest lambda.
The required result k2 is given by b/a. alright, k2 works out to -0.19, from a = 16.2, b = -3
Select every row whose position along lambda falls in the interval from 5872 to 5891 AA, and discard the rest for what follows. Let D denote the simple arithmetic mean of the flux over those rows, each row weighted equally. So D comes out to 19.6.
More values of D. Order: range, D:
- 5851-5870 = 20.4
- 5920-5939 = 21.1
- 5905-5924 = 21.0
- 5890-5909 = 18.7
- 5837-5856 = 21.1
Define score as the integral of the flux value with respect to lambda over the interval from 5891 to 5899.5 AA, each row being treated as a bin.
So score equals 138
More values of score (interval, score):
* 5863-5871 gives 164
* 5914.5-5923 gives 172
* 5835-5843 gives 182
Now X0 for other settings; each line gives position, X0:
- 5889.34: 3.90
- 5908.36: 4.69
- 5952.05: 4.71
